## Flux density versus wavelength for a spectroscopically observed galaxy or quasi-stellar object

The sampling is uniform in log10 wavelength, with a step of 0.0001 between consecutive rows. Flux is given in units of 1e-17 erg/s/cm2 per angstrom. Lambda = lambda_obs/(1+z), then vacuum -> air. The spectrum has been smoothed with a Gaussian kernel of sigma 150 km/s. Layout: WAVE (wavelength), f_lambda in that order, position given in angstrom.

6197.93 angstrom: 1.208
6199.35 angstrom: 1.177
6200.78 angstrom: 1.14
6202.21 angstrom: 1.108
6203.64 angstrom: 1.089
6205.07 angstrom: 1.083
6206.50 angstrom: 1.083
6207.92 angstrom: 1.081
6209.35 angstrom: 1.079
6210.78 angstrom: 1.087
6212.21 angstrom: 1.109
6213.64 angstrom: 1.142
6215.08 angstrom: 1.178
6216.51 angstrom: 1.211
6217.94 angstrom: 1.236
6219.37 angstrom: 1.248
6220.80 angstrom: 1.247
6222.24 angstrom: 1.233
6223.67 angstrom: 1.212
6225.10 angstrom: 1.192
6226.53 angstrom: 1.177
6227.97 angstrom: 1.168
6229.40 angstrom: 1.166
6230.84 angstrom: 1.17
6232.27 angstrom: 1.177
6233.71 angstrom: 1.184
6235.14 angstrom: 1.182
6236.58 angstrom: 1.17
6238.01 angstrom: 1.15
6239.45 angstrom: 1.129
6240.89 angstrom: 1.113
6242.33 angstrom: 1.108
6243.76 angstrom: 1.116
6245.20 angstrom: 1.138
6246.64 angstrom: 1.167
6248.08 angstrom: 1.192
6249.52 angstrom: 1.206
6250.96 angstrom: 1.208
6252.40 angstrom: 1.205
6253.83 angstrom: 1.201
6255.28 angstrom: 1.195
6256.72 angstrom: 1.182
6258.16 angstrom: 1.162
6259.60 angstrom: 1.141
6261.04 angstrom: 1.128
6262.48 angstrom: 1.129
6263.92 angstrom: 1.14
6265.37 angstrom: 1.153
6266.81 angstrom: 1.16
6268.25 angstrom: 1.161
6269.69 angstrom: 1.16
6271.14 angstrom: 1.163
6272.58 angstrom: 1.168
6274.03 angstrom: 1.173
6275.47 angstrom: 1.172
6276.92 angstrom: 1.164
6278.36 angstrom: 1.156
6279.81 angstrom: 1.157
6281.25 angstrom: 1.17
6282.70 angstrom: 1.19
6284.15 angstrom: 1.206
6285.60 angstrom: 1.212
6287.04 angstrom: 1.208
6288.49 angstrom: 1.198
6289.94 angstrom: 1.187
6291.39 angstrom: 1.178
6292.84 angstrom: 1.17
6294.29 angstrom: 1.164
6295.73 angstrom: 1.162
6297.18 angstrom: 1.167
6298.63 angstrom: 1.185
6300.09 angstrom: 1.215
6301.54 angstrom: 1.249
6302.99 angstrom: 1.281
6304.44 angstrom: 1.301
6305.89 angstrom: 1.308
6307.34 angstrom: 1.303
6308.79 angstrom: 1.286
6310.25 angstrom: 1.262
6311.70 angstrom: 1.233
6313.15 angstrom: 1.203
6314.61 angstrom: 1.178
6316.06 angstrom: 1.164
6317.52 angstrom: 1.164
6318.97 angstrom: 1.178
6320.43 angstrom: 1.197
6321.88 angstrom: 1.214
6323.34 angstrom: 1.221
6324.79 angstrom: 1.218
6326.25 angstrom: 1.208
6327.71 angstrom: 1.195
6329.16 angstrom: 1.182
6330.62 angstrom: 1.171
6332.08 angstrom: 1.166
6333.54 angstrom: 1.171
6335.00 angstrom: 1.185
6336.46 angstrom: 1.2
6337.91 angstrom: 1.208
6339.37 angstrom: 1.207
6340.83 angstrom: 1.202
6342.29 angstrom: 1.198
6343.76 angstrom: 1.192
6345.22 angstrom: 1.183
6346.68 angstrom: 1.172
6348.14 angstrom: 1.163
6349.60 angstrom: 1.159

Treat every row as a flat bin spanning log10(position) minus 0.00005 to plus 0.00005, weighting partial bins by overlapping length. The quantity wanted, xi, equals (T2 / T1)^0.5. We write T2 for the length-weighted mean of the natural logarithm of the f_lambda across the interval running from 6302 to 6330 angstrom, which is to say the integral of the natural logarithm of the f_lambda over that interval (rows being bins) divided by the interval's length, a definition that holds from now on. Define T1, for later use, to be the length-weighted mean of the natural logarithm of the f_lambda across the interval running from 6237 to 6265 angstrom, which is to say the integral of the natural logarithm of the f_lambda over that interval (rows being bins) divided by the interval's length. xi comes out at 1.18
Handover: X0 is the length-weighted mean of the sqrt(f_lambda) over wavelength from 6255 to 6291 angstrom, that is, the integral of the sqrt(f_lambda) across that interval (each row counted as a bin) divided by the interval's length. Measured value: 1.08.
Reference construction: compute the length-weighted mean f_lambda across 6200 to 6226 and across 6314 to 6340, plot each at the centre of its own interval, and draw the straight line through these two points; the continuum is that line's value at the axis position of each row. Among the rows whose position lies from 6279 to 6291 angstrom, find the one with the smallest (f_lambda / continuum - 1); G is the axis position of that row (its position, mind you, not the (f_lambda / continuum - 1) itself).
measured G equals 6279.81 angstrom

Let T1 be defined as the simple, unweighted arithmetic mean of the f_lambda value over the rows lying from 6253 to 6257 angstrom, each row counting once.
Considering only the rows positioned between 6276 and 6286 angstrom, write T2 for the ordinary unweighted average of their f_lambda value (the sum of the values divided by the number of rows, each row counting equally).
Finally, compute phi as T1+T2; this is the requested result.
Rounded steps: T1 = 1.19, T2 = 1.179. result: 2.37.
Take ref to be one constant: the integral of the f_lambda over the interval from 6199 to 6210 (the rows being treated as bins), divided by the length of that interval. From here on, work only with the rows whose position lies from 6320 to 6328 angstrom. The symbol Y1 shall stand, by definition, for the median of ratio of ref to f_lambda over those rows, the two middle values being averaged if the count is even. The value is 0.911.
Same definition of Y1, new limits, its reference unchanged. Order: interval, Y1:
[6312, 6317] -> 0.936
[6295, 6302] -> 0.931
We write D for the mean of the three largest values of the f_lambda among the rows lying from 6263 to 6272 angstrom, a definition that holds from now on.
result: 1.16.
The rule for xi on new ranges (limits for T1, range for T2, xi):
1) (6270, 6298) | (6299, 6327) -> 1.13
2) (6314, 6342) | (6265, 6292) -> 0.96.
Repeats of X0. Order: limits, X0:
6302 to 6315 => 1.12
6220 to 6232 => 1.09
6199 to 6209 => 1.05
